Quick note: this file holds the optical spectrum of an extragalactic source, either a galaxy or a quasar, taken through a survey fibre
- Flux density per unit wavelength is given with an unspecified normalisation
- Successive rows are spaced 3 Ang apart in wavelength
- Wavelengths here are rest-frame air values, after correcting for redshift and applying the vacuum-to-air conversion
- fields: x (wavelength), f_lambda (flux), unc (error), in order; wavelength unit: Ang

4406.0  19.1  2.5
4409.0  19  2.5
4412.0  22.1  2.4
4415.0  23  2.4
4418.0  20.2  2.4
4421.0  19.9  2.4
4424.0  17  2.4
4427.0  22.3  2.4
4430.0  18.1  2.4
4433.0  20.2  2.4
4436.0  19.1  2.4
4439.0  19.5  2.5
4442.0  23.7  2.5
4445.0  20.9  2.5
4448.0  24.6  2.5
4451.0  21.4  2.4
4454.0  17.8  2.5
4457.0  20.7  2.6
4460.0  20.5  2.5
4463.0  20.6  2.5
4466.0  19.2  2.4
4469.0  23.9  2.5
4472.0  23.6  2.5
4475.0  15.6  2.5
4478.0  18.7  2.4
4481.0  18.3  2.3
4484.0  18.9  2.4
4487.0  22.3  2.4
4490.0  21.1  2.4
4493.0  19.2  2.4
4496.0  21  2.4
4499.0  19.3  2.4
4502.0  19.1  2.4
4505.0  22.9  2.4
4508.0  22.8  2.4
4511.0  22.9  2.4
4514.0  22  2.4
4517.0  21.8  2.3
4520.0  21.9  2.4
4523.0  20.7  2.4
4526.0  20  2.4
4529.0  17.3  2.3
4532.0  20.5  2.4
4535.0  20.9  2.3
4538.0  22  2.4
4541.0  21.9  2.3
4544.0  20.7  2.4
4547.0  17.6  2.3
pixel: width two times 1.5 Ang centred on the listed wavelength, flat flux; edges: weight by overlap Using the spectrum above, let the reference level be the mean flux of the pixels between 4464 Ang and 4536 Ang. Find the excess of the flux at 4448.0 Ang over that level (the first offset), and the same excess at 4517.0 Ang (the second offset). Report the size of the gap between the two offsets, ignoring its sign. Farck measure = 2.8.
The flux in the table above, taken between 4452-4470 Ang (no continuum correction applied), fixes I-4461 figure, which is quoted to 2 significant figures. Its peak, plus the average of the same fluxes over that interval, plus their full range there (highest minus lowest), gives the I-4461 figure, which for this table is 50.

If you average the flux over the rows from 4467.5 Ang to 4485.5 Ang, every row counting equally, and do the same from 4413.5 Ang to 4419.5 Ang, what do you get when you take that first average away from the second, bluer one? 1.8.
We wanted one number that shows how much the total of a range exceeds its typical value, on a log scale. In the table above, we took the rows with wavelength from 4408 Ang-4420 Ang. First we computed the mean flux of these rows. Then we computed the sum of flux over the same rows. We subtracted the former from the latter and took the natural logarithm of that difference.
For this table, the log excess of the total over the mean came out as 4.1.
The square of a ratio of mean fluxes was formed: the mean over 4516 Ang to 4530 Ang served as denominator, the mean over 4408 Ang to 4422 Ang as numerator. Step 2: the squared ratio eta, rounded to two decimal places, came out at 1.05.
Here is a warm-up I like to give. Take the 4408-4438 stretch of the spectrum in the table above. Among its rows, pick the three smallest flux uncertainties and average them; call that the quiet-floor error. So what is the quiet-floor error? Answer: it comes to 2.40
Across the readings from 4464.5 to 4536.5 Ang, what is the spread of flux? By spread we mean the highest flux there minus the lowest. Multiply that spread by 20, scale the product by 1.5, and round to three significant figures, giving 249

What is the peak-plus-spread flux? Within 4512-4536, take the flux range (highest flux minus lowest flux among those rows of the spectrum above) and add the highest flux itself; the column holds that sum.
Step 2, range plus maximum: 26.7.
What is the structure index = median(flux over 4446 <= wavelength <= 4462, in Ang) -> 20.7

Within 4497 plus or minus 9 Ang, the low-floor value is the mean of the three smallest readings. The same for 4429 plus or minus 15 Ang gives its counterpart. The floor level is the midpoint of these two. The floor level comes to 18.6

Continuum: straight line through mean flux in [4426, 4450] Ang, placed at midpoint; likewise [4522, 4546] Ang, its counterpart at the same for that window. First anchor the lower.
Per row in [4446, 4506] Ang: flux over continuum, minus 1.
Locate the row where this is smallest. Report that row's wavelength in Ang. 4475.0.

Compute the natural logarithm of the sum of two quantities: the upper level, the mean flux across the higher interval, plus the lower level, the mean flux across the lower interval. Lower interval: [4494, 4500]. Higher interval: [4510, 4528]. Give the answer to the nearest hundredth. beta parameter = 3.73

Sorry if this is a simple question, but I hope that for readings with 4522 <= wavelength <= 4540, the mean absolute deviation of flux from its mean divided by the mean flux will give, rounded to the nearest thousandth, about 0.052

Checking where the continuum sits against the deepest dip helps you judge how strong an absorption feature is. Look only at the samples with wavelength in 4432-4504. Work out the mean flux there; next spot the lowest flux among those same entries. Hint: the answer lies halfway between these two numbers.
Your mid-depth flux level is 18.0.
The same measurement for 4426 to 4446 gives 19.3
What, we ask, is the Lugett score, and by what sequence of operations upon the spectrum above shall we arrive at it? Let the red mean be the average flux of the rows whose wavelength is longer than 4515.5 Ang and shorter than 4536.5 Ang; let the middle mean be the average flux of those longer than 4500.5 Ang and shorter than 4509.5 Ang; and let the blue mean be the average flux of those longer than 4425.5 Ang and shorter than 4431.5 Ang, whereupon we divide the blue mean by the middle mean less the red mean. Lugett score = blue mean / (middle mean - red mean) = 17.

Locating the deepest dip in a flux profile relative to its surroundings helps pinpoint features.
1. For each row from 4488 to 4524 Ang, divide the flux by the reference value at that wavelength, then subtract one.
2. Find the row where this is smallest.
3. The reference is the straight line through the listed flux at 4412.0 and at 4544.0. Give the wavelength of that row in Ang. 4502.0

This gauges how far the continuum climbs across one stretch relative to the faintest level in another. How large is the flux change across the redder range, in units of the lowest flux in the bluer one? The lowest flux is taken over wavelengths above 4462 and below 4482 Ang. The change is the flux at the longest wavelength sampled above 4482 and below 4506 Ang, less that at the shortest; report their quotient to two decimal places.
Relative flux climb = 0.26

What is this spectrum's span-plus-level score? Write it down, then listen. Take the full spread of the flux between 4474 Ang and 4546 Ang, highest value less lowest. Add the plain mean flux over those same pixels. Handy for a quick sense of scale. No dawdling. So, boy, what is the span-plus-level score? 27.8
